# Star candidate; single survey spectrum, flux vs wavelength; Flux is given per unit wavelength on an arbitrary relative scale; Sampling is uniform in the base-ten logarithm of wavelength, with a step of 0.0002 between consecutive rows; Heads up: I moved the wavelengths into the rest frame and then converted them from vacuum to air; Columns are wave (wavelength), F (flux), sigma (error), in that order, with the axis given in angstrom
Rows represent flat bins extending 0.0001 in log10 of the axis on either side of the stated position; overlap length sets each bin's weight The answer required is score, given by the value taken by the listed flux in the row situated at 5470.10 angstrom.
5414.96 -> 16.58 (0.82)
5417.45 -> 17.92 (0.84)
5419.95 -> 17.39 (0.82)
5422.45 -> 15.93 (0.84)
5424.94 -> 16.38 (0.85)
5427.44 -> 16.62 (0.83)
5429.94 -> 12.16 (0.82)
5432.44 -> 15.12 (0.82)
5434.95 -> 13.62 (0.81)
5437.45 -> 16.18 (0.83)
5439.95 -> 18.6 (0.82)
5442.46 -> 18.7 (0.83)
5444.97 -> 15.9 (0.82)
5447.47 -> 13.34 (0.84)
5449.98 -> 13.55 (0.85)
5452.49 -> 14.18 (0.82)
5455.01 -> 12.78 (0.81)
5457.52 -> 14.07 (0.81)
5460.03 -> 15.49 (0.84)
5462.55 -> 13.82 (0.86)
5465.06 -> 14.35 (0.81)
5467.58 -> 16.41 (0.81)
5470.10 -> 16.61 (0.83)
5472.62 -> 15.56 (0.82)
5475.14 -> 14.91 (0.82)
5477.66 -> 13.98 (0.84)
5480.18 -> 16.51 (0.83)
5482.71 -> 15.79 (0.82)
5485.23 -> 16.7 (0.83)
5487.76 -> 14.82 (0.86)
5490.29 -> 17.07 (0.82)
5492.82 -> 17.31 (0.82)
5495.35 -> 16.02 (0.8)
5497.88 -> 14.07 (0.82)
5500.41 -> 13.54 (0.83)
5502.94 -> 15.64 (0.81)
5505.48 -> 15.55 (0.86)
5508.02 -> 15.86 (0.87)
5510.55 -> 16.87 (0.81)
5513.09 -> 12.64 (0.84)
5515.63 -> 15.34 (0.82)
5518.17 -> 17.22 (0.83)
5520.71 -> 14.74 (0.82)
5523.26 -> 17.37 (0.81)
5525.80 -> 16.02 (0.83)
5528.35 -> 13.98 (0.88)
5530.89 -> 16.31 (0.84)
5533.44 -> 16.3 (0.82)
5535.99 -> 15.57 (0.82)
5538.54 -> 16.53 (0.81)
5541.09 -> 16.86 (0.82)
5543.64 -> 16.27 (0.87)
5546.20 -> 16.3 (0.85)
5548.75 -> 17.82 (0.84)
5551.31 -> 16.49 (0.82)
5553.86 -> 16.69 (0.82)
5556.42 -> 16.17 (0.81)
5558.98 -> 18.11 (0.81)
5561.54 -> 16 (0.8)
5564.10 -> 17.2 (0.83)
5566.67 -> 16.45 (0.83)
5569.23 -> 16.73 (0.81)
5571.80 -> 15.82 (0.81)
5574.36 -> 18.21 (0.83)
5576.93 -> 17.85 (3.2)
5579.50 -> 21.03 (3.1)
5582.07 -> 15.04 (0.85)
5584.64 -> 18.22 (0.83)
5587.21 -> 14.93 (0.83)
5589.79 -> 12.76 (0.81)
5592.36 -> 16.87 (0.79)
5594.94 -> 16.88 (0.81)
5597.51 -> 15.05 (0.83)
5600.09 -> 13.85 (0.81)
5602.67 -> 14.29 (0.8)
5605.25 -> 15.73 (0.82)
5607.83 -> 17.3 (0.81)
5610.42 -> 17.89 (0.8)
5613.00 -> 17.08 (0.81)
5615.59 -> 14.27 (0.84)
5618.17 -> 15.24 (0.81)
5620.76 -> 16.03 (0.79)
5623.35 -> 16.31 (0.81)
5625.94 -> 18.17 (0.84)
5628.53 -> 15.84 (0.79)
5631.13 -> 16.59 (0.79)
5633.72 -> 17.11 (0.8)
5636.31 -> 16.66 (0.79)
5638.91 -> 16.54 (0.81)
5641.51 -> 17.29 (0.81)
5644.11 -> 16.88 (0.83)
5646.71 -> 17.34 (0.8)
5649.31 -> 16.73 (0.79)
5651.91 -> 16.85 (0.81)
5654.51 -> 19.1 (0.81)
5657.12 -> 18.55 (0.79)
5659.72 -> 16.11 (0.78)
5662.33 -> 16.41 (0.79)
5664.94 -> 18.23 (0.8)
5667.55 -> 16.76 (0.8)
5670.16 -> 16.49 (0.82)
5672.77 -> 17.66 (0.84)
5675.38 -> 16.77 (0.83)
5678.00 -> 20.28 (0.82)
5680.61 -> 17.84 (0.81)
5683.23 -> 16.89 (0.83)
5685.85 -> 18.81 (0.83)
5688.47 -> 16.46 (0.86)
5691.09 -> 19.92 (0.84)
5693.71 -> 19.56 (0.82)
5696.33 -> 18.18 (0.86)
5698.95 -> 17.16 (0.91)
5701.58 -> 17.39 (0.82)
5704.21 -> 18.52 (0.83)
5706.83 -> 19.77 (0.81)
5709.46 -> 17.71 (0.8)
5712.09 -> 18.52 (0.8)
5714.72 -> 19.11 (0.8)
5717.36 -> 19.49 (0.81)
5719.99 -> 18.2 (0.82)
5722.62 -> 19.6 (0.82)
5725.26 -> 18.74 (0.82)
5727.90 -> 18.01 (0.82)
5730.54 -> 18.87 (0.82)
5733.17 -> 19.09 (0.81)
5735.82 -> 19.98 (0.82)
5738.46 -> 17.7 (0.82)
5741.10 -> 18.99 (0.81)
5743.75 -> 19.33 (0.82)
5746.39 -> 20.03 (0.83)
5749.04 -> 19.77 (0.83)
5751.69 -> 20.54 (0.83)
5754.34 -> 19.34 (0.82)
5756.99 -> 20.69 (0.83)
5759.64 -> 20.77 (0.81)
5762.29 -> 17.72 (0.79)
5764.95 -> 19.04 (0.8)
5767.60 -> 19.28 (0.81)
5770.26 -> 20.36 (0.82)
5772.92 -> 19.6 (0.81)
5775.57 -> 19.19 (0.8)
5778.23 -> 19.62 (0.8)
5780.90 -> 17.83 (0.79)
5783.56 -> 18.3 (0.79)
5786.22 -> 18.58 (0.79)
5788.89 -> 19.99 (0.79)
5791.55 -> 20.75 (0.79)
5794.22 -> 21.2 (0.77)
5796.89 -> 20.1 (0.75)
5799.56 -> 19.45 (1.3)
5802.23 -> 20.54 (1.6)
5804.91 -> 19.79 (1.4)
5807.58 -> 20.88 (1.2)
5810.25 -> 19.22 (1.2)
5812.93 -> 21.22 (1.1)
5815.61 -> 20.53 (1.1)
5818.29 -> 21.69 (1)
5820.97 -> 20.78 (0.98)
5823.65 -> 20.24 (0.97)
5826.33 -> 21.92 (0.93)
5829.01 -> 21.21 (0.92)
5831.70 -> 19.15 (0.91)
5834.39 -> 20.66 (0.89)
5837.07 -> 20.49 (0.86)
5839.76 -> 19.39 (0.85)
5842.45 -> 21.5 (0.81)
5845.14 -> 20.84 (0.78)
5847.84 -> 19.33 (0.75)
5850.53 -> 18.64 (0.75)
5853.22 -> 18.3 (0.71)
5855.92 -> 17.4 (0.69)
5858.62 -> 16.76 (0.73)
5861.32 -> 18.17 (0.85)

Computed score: 16.61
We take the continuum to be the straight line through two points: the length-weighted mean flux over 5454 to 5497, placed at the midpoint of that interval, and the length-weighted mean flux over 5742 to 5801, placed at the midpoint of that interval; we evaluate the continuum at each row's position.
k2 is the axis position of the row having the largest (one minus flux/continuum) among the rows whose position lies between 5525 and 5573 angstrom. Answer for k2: 5528.35 angstrom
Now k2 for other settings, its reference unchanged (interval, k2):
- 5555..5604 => 5589.79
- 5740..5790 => 5780.90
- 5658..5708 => 5688.47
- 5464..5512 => 5500.41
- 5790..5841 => 5831.70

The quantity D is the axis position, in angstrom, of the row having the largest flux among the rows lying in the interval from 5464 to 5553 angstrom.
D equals 5548.75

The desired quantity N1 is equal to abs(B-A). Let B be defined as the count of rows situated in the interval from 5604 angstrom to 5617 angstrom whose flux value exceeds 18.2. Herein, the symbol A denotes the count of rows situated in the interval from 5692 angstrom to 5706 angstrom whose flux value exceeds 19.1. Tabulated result 1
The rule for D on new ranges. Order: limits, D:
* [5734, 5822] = 5818.29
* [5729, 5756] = 5751.69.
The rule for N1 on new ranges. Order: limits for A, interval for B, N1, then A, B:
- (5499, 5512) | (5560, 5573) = 0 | 0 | 0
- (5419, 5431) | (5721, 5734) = 4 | 0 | 4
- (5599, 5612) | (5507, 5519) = 0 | 0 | 0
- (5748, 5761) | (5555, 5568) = 5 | 5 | 0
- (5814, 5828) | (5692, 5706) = 3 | 5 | 2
